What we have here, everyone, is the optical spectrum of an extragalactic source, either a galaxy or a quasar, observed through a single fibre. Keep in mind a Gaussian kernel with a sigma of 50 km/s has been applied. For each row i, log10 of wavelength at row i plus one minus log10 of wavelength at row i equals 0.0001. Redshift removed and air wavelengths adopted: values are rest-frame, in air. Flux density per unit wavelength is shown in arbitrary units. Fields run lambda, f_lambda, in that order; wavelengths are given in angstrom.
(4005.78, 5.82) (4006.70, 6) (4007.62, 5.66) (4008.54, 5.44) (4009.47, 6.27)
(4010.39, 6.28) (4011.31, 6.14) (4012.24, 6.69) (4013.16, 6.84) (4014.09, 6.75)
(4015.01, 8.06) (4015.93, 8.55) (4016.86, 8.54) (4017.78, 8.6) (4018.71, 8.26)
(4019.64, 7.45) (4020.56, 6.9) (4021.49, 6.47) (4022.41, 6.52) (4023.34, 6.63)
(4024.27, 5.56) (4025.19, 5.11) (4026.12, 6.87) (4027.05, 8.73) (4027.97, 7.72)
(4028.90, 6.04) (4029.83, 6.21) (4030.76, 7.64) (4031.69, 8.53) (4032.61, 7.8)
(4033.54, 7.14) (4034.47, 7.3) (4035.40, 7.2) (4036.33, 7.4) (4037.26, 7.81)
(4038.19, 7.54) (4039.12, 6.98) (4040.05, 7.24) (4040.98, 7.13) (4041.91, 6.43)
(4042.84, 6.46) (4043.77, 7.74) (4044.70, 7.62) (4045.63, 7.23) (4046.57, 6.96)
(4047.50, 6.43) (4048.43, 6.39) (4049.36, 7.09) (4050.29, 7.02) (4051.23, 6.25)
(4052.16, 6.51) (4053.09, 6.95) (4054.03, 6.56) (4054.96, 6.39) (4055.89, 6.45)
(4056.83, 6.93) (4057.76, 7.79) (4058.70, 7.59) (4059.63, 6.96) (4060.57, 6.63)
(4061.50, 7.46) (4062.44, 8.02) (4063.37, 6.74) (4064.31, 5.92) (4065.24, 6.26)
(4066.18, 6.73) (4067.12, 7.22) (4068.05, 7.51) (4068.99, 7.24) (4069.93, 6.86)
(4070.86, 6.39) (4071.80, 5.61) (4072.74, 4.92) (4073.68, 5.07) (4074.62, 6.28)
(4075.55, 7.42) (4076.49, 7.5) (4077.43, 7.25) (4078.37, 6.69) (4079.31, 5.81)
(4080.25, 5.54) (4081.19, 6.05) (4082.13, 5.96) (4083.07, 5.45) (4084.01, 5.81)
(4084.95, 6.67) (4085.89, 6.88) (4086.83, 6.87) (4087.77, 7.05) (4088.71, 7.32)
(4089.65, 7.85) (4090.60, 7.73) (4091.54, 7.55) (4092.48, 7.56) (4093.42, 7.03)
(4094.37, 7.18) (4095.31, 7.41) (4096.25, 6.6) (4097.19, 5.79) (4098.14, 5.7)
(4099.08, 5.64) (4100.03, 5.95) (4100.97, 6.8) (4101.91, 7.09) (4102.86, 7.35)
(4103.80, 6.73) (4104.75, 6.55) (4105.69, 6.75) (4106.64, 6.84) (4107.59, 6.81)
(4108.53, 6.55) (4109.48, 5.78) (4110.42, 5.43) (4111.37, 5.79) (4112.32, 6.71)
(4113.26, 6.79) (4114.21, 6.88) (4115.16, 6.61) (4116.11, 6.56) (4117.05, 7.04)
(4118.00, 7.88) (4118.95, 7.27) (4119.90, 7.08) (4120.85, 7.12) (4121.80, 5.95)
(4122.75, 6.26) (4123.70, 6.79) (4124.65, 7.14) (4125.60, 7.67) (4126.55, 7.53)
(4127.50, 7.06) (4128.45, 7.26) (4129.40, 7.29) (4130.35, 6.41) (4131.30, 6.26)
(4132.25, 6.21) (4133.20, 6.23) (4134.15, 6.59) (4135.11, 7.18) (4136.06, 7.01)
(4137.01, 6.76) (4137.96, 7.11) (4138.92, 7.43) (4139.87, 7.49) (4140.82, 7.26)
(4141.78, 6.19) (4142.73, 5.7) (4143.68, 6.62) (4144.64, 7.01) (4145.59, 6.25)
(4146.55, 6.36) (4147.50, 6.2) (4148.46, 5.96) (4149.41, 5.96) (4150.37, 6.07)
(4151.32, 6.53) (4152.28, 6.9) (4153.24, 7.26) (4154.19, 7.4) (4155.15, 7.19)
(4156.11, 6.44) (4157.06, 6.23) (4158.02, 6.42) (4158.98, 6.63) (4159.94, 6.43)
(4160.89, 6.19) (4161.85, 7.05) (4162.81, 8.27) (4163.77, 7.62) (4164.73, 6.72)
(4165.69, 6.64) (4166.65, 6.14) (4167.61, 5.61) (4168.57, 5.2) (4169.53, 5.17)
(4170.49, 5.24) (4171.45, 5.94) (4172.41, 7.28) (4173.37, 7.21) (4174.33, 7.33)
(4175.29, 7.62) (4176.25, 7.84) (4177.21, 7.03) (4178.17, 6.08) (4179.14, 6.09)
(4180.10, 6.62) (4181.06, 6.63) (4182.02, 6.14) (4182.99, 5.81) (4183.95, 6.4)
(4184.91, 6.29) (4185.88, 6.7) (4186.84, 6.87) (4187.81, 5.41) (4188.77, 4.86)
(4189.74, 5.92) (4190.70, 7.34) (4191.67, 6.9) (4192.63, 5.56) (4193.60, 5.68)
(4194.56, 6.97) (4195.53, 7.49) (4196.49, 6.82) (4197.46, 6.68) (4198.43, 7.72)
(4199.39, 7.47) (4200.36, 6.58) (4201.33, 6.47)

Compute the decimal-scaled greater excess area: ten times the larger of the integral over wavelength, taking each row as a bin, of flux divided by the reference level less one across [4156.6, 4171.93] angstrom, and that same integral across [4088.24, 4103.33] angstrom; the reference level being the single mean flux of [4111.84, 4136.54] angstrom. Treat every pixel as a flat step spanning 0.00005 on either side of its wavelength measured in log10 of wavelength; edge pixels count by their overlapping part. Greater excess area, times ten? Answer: 1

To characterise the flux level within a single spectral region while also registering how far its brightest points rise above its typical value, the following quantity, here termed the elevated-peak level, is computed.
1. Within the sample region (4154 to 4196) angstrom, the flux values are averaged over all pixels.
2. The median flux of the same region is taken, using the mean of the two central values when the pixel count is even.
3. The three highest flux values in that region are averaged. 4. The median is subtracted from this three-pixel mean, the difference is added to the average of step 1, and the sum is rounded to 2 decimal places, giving 7.89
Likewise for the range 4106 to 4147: 7.65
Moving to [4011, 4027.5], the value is 8.92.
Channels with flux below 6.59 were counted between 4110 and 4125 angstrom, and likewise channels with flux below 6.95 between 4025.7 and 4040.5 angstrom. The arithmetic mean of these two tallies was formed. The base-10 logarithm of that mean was 0.60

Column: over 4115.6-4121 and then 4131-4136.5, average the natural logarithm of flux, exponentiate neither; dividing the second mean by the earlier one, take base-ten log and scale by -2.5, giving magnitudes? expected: 0.05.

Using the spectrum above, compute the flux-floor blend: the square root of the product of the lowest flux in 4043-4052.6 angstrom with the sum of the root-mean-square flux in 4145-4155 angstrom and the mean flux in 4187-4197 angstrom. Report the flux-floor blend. 8.95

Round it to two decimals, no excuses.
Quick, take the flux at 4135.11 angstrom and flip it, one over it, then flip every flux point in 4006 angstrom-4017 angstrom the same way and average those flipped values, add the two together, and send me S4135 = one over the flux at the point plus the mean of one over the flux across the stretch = 0.29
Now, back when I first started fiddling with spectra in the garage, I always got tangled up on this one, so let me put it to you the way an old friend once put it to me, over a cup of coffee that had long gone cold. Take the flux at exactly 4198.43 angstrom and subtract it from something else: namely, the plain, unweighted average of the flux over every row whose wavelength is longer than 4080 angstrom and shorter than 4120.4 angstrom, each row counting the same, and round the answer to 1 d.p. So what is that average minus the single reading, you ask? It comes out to -1.0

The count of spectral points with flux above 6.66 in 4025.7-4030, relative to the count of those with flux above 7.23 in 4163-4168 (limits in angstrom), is 3.0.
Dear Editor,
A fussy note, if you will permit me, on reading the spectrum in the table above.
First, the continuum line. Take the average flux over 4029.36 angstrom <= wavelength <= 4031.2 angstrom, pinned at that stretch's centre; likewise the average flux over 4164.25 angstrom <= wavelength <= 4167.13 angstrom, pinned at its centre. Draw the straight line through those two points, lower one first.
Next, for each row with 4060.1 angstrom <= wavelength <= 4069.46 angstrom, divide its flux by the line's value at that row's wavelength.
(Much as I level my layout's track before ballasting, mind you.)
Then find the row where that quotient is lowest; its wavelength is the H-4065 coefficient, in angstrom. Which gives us 4064.31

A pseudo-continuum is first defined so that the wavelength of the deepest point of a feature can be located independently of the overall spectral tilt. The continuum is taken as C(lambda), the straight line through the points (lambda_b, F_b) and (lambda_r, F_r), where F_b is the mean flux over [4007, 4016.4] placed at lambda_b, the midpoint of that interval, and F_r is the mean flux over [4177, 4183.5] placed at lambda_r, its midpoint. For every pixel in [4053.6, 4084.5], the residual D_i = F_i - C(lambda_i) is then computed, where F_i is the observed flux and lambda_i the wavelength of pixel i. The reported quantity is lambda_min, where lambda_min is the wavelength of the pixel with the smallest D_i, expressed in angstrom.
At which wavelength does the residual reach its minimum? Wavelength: 4072.74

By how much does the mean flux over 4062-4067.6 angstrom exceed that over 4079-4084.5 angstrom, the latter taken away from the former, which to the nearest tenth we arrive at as 1.0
